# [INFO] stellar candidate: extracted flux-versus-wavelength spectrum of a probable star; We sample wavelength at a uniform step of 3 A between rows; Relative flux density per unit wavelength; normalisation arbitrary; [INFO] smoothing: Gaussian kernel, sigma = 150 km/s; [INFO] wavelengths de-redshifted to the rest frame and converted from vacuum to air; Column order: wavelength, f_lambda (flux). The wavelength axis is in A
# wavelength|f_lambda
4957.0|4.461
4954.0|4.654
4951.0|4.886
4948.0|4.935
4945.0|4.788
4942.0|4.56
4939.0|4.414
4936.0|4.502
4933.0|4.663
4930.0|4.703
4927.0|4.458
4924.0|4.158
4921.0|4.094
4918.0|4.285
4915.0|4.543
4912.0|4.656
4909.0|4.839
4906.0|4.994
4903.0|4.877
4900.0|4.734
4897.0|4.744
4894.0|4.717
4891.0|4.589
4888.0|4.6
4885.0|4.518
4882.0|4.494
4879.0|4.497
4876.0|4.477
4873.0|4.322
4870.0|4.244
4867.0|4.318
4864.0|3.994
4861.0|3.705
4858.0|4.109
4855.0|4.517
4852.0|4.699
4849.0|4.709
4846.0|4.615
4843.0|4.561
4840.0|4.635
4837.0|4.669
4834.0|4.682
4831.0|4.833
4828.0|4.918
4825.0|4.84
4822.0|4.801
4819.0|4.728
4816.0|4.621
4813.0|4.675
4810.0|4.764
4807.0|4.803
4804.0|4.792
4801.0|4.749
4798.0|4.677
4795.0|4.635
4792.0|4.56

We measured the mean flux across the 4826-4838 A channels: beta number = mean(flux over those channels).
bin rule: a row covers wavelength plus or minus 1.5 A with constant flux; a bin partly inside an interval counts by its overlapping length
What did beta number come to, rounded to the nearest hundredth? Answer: 4.78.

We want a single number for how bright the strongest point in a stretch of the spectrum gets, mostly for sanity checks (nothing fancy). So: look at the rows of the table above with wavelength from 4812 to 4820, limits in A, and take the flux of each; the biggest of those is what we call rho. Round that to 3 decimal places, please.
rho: 4.728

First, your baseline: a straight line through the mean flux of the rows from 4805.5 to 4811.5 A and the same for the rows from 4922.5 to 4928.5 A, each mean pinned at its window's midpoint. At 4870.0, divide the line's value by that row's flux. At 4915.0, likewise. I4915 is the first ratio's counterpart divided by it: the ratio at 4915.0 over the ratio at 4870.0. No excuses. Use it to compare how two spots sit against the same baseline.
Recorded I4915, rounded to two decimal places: 0.90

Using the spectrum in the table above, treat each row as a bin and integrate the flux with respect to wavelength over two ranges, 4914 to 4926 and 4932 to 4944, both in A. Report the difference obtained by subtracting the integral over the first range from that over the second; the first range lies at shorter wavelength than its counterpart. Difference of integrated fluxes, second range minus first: 3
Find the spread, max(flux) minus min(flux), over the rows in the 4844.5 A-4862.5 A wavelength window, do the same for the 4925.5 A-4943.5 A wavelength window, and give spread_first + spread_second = 1.3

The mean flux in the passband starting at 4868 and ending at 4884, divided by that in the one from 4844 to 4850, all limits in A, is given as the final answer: 0.95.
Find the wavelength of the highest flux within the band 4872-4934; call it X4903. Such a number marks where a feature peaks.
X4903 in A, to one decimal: 4906.0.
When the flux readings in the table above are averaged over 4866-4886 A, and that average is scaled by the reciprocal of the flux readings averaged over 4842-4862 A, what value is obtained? 1.00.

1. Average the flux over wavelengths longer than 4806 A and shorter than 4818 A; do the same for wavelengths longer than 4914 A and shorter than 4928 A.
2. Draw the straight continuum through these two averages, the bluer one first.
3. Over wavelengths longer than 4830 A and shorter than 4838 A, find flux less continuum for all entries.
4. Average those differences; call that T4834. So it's 0.10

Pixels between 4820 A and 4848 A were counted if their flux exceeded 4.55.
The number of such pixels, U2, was 9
